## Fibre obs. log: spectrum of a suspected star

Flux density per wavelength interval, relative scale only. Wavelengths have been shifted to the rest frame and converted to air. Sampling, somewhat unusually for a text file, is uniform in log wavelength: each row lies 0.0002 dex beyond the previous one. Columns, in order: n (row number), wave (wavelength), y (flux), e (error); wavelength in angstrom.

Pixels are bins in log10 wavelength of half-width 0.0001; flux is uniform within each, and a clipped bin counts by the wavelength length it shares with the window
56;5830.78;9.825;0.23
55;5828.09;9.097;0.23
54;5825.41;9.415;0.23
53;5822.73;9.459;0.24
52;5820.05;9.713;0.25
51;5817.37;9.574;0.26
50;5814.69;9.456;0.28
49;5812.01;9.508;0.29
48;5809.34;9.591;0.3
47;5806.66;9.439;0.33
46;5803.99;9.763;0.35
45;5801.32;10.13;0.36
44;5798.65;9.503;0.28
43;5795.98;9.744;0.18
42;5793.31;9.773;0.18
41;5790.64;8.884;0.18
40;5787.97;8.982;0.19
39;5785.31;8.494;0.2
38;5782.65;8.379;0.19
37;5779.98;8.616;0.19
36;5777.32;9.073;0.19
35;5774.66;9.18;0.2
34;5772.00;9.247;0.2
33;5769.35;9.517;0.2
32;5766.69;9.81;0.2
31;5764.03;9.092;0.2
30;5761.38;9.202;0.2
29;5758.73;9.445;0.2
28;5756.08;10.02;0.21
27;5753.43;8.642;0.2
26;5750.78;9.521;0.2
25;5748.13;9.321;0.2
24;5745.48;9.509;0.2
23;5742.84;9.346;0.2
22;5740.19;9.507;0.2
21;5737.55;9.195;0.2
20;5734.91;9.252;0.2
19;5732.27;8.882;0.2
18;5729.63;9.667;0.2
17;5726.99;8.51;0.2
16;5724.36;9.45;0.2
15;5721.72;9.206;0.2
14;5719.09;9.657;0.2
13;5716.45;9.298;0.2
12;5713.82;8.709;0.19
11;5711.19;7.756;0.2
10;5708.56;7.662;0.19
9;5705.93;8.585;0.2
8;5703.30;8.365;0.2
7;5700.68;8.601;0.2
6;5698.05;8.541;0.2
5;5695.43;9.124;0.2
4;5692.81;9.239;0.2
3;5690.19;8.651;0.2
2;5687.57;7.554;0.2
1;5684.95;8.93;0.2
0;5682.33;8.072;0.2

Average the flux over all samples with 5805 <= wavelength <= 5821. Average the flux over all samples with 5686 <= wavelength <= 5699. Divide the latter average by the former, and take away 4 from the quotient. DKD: -3.10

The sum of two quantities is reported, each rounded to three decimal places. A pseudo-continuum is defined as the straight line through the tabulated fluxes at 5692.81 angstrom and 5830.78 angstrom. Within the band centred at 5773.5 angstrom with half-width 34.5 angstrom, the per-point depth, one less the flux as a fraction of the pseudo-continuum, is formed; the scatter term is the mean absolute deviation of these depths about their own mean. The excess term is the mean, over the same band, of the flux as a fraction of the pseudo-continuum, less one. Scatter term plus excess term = 0.010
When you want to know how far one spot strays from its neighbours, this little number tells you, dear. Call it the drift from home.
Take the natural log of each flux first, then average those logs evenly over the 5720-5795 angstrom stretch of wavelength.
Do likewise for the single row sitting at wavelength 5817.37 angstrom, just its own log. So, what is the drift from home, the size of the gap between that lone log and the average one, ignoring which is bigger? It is 0.040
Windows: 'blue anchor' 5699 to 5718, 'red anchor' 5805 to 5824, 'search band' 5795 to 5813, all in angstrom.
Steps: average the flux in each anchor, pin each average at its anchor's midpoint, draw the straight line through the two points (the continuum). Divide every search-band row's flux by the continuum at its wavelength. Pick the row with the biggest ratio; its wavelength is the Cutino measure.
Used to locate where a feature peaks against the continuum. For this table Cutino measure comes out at 5801.32 angstrom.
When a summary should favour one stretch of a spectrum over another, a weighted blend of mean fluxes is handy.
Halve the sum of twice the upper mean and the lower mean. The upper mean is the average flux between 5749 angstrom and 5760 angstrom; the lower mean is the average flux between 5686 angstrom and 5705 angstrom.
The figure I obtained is 13.7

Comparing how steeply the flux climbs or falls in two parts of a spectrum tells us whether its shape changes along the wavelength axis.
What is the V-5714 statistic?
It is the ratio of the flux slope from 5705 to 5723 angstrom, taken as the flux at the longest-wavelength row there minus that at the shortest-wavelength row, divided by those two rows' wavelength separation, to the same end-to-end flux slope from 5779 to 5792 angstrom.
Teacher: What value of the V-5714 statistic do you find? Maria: 1.6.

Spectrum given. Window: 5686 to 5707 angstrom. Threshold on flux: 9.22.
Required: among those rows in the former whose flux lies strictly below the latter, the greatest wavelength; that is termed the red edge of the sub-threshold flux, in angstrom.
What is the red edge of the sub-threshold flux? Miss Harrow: 5705.93 angstrom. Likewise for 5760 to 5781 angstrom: 5779.98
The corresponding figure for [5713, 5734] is 5732.27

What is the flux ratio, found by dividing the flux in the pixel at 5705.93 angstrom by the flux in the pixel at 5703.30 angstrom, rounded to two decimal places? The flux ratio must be 1.03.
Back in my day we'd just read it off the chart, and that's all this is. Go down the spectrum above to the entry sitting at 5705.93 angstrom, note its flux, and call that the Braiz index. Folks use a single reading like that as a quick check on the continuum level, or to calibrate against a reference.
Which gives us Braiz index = 8.585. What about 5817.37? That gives 9.574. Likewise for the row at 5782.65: 8.379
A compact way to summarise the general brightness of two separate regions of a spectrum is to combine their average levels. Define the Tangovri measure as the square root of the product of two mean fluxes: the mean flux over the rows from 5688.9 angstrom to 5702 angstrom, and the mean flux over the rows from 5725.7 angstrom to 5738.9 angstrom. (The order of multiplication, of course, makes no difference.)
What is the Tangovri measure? 9.0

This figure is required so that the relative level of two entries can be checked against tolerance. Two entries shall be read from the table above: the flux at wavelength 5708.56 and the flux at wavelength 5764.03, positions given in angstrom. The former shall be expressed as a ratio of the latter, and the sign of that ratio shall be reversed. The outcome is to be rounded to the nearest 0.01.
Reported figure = -0.84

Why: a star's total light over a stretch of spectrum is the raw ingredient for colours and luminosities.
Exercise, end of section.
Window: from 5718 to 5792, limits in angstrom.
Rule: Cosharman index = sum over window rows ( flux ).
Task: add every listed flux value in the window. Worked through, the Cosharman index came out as 258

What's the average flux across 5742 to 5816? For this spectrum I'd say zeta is 9.3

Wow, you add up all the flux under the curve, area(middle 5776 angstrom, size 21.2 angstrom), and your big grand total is 192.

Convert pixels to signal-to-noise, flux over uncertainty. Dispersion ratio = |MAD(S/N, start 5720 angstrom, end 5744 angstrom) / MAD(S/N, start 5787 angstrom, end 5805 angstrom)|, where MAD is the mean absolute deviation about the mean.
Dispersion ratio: 0.12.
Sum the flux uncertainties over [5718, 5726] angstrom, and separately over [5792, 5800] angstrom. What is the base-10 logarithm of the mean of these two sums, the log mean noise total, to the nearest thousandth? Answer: -0.208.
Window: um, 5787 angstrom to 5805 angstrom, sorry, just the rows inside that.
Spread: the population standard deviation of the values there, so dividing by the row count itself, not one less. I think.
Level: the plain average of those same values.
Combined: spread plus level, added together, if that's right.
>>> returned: 9.96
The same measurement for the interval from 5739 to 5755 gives 9.62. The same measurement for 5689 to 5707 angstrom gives 9.03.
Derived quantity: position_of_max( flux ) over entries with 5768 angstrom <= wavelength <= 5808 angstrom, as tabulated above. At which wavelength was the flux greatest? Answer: 5801.32 angstrom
